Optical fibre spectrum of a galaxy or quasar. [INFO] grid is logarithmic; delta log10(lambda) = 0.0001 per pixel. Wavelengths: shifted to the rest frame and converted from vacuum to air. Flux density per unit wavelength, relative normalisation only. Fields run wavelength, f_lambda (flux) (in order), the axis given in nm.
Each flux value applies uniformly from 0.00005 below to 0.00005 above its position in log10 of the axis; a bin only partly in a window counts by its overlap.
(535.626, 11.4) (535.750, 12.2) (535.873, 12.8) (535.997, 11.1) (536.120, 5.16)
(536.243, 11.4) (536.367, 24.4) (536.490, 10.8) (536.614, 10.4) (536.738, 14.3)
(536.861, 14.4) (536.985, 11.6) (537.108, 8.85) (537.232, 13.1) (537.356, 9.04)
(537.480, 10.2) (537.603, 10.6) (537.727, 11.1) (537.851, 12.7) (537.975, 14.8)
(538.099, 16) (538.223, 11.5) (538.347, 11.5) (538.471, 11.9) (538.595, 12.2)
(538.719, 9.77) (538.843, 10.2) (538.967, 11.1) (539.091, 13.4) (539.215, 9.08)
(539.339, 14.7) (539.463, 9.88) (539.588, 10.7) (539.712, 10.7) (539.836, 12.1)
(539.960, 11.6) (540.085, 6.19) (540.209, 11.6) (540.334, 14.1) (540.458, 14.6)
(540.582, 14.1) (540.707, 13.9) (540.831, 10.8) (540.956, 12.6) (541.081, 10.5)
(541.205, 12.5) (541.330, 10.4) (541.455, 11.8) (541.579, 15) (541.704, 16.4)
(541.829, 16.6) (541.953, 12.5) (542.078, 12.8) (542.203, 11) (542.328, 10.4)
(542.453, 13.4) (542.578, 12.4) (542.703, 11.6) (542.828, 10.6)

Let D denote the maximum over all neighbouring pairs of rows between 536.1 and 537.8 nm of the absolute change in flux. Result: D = 13.6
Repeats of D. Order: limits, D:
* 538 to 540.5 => 5.6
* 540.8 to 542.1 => 4.1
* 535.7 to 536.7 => 13.6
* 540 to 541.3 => 5.4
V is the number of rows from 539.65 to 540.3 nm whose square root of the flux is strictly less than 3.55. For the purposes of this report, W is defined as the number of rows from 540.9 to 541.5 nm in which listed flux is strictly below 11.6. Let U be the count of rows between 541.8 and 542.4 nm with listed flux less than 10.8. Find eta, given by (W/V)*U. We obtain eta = 0.4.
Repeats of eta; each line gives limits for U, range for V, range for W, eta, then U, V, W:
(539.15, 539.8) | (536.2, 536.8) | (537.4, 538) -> 4.0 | 4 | 3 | 3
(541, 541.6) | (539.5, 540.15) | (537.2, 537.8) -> 1.6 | 2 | 5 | 4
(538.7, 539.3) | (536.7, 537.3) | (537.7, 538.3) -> 3.0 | 3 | 2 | 2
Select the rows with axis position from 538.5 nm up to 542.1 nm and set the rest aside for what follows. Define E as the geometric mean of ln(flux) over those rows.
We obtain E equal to 2.47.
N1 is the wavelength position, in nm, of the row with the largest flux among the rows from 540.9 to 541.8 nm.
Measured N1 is 541.704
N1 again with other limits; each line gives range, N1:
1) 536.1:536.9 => 536.367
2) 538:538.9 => 538.099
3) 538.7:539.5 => 539.339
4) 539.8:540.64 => 540.458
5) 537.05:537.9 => 537.232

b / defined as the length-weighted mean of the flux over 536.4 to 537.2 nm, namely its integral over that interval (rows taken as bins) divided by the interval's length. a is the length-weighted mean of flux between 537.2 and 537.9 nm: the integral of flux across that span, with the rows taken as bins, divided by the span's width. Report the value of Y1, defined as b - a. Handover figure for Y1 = 1.2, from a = 11.0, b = 12.2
